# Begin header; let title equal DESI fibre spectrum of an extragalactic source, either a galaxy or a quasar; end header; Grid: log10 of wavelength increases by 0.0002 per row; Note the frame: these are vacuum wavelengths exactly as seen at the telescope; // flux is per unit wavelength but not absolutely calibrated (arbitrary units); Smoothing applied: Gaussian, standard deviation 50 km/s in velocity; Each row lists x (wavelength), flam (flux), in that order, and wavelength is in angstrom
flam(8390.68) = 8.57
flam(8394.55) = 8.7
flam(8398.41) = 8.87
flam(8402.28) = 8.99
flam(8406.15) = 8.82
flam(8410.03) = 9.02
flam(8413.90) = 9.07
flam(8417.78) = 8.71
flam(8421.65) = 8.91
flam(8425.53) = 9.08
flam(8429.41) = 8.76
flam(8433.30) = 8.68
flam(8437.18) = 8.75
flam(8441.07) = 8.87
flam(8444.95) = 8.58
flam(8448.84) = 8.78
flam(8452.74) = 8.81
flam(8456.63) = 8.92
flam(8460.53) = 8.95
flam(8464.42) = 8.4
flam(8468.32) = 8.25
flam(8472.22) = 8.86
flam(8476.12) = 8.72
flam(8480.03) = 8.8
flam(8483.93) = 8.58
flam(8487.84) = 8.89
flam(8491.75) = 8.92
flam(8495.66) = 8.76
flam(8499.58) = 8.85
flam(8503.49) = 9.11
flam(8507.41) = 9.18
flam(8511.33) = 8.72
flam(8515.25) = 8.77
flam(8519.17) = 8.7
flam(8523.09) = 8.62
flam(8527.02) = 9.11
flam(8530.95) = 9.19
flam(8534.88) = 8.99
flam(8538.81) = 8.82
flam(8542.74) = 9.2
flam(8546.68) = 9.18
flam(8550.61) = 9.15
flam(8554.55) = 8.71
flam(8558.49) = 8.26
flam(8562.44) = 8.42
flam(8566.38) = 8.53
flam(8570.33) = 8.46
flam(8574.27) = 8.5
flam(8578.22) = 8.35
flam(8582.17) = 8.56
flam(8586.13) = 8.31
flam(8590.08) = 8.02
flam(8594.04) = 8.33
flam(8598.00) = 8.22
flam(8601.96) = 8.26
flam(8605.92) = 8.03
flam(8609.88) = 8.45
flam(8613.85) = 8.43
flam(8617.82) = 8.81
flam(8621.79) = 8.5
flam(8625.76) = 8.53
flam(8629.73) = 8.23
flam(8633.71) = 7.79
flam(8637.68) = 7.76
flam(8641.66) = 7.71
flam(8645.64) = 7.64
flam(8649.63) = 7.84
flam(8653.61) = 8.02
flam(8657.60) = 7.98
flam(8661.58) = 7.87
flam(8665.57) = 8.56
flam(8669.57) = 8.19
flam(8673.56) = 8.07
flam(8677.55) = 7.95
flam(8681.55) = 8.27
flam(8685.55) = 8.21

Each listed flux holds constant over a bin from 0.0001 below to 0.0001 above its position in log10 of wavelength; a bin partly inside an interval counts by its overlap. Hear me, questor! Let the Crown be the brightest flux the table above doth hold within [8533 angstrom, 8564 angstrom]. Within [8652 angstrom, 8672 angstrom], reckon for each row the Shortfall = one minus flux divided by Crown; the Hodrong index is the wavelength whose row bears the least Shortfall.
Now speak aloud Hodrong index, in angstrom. 8665.57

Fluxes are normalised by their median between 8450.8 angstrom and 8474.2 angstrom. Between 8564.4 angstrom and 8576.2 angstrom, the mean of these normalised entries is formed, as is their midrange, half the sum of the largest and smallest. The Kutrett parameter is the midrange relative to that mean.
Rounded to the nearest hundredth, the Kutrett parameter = 1.00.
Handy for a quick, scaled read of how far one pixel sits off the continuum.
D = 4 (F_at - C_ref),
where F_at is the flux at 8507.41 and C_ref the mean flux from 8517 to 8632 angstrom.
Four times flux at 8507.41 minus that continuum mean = 2.4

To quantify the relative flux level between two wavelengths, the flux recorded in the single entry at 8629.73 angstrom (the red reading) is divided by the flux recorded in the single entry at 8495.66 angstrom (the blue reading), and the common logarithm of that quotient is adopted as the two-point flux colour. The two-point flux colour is -0.027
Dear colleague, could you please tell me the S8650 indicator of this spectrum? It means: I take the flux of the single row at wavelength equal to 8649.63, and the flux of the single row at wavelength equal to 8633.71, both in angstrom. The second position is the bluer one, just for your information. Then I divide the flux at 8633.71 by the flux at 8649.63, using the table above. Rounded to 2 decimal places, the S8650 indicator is 0.99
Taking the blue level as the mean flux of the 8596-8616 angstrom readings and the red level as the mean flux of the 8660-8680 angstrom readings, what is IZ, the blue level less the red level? 0.15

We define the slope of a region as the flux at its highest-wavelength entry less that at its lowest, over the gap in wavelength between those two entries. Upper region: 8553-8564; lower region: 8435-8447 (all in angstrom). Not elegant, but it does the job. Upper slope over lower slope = 1.7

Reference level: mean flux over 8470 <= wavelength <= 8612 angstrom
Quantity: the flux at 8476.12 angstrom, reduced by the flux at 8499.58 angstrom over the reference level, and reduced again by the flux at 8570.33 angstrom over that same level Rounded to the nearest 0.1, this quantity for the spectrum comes 6.7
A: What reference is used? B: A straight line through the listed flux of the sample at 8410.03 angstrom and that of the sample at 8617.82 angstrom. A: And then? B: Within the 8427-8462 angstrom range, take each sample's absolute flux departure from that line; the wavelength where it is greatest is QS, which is 8444.95 angstrom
